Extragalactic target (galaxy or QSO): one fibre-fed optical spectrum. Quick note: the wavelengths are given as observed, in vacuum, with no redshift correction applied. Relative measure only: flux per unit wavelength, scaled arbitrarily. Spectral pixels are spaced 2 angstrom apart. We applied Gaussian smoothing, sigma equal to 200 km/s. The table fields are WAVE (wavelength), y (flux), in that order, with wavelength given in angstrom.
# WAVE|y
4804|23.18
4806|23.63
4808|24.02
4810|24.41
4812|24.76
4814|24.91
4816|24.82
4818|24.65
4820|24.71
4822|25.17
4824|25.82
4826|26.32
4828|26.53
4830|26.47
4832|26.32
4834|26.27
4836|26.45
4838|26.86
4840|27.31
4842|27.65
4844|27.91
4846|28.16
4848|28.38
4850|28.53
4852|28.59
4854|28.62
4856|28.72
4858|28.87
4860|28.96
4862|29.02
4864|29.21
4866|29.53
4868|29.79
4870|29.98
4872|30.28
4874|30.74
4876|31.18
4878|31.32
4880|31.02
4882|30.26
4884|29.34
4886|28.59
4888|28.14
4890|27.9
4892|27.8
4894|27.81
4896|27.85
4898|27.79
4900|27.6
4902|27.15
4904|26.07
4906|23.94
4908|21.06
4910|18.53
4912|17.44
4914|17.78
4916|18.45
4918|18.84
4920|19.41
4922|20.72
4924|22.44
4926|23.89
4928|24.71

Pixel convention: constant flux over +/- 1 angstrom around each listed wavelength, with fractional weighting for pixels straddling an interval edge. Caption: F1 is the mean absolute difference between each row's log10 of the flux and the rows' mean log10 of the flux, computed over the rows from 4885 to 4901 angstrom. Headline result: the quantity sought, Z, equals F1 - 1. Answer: -0.997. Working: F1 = 0.003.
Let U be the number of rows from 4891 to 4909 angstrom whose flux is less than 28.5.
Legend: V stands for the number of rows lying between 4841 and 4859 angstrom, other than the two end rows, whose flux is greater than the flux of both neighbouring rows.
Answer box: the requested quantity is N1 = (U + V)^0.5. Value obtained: 3.00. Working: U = 9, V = 0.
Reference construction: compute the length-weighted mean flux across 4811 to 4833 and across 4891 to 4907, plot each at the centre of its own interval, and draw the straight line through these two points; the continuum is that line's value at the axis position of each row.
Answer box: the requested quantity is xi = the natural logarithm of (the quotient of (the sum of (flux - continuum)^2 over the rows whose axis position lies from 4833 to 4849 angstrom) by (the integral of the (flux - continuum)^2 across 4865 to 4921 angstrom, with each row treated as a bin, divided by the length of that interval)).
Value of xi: -0.1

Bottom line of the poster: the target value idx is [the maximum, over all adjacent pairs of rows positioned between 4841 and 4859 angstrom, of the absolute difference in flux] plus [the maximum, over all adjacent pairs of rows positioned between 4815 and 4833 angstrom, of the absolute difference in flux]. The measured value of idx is 0.9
